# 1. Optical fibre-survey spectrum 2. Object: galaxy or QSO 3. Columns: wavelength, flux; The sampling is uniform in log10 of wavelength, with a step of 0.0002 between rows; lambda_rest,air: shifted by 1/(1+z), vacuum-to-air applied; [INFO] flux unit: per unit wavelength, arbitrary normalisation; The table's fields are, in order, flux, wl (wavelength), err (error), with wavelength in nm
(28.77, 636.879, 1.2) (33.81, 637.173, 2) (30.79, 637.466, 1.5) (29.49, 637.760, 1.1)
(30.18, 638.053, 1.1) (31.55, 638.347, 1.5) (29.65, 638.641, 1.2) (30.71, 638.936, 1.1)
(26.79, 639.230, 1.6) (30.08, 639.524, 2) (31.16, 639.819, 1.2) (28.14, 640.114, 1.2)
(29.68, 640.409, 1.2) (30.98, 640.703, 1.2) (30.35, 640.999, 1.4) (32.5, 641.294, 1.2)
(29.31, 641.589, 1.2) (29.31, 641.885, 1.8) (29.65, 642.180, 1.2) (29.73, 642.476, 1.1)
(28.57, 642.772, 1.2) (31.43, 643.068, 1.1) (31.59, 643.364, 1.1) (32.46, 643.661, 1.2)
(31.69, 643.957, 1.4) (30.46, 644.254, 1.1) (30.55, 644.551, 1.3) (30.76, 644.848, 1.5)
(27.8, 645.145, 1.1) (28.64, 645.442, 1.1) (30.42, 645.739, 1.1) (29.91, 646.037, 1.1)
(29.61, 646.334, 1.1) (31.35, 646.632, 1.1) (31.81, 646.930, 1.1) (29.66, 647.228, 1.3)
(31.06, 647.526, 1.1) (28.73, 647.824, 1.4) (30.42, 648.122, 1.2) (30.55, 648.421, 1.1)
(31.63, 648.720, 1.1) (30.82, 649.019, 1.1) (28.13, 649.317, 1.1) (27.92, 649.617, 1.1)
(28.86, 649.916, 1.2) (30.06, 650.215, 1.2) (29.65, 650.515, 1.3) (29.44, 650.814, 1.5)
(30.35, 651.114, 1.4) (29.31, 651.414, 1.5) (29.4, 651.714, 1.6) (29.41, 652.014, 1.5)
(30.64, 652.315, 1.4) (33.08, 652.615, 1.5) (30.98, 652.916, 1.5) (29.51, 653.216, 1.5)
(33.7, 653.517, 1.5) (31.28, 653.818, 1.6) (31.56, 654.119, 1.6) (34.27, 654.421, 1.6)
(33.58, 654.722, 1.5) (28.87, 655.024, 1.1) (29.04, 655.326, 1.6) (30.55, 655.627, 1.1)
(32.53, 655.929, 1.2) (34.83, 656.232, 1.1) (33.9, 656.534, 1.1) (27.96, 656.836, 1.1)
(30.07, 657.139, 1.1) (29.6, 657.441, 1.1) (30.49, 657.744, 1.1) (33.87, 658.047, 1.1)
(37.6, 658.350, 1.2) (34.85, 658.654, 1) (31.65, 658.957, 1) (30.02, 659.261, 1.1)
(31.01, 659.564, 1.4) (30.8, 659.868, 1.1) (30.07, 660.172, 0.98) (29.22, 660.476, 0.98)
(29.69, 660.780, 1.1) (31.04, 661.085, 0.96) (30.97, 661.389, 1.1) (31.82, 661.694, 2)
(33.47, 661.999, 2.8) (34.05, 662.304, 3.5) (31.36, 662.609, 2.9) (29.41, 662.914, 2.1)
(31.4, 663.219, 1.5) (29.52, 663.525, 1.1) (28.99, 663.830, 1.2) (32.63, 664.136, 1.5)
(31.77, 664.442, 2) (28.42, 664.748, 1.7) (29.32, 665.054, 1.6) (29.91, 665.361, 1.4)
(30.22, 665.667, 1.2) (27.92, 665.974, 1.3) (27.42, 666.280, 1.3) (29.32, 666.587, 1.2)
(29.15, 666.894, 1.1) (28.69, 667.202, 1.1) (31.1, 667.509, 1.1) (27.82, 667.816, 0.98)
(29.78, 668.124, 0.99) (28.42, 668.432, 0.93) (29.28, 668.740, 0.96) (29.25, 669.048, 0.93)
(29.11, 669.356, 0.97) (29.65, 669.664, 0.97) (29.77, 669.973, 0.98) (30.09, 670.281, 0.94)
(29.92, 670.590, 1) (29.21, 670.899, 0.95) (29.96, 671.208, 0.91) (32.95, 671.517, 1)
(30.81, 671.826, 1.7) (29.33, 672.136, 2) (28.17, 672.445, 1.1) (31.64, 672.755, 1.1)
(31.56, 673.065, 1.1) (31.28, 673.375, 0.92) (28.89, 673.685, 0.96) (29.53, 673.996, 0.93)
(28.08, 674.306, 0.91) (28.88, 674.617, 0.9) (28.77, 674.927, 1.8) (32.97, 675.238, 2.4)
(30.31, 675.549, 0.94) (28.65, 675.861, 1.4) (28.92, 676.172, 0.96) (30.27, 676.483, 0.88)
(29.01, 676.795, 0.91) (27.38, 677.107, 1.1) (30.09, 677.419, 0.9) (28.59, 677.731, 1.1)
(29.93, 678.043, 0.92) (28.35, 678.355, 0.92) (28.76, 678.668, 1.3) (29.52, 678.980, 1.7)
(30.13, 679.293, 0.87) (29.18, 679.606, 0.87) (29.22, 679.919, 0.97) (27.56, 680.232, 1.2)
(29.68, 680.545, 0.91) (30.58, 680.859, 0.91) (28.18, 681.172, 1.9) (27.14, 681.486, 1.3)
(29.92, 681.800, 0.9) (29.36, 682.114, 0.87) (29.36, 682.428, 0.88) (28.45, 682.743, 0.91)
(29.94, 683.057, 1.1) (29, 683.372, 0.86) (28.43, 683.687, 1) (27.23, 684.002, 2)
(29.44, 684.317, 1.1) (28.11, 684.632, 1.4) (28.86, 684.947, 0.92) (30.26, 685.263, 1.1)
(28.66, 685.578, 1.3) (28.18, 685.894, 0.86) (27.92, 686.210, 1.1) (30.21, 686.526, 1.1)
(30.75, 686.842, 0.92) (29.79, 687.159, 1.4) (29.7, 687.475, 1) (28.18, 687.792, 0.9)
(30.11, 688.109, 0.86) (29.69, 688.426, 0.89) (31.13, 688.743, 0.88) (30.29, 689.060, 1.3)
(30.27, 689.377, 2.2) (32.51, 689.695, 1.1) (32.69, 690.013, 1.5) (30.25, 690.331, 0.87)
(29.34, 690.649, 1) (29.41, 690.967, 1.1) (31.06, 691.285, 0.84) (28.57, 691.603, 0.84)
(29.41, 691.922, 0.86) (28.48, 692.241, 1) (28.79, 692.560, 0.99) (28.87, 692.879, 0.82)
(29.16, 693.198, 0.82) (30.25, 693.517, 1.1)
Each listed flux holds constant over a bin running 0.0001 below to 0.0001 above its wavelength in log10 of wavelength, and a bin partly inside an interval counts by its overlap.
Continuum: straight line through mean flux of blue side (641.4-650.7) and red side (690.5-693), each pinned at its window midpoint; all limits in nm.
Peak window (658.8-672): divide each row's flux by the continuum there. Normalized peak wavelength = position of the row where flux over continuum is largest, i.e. 662.304 nm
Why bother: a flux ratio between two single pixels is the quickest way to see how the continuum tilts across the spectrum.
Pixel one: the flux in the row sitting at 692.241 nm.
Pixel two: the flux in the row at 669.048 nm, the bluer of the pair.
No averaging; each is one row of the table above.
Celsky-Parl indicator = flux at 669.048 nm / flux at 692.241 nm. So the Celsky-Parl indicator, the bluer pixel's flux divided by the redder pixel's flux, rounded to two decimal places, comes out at 1.03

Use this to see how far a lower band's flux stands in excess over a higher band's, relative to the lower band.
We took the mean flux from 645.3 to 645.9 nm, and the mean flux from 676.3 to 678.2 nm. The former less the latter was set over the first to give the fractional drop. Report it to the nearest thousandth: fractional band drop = 0.011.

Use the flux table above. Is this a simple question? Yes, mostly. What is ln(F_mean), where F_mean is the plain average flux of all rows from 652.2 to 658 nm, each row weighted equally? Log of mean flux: 3.45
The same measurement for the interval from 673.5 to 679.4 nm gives 3.38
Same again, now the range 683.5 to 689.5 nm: 3.38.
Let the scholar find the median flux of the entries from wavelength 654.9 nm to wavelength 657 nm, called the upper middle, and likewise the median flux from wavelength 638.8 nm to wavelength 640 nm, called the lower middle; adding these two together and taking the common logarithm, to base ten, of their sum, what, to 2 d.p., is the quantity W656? 1.78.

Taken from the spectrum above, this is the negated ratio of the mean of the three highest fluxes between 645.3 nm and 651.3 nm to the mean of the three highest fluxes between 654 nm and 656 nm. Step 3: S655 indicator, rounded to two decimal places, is -0.94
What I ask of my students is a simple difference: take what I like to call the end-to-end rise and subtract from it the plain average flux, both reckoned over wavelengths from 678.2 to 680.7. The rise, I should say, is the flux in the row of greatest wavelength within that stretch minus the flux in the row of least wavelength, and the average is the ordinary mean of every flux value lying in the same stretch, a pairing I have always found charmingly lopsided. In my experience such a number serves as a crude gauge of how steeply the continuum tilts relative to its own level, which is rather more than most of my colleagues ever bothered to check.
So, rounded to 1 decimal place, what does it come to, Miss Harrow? -27.7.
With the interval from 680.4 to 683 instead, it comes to -30.3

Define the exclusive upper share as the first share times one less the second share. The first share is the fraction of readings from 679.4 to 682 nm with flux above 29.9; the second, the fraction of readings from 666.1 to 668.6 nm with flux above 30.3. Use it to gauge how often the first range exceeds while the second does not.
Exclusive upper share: 0.22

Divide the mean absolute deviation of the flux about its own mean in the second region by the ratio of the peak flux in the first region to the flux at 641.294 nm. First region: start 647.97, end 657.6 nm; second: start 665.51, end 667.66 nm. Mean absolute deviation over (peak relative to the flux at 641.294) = 0.89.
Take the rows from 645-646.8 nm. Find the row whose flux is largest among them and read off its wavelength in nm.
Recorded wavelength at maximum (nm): 646.632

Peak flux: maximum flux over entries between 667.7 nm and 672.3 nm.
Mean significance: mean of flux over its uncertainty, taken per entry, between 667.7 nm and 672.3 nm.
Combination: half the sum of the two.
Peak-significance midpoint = 30.9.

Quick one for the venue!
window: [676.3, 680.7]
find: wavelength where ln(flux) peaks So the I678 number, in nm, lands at 676.483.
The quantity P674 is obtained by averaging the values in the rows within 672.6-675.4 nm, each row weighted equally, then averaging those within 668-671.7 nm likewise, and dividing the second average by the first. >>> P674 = 0.99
